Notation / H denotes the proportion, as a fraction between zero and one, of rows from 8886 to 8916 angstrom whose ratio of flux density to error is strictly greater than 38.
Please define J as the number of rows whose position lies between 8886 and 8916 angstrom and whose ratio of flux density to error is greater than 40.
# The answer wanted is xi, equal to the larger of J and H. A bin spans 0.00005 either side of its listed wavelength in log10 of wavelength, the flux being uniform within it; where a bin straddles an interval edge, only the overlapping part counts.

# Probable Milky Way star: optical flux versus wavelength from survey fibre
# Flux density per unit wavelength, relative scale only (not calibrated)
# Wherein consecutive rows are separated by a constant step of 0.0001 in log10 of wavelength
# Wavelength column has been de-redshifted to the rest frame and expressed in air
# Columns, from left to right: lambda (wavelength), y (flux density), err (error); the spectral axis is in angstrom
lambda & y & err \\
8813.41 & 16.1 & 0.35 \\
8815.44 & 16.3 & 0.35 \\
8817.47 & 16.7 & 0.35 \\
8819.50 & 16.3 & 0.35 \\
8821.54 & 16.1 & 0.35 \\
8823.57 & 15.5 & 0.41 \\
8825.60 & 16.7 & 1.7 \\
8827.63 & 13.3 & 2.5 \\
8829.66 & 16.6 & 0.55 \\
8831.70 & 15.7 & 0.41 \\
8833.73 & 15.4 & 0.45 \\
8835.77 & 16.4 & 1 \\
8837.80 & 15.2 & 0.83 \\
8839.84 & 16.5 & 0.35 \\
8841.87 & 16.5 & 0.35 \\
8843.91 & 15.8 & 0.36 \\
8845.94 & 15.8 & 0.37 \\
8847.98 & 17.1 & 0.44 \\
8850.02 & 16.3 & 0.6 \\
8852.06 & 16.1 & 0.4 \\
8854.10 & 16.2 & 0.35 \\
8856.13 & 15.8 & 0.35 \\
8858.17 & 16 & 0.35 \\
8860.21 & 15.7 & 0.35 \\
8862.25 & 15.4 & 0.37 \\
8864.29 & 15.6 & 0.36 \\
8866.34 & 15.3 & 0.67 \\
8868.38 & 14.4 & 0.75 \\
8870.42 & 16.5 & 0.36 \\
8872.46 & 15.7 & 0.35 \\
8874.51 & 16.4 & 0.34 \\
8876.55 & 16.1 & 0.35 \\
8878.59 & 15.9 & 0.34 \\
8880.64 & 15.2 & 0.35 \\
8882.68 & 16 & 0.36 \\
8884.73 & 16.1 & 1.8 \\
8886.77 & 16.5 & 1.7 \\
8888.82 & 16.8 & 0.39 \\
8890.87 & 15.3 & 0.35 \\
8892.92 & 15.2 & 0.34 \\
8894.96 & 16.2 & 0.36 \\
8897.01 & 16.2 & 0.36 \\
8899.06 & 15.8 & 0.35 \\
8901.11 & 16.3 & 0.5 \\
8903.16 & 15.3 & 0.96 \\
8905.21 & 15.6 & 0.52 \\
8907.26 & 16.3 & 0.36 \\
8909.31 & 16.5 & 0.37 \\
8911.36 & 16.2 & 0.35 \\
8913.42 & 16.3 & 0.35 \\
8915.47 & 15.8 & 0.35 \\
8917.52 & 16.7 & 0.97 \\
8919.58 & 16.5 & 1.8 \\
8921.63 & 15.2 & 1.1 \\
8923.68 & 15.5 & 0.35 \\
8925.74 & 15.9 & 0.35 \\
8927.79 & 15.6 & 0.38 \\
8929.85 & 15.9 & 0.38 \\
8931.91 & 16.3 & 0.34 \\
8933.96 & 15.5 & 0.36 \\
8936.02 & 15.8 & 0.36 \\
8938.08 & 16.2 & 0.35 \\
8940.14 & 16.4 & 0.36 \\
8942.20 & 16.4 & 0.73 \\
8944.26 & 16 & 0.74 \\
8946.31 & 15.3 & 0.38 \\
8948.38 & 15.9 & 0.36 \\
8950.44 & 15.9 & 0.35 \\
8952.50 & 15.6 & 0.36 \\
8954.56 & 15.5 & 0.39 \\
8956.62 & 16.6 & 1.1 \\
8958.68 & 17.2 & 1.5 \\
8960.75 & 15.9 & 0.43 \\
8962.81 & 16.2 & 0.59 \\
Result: 11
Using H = 0.73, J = 11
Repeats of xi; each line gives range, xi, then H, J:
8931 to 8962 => 9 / 0.67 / 9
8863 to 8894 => 11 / 0.73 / 11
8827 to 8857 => 7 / 0.60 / 7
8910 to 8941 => 12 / 0.80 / 12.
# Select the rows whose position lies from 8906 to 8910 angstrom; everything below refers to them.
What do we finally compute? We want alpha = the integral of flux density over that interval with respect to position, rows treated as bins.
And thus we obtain 65.4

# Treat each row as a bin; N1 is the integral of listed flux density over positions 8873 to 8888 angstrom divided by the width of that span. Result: 16.0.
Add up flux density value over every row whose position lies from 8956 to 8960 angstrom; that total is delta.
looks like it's 33.8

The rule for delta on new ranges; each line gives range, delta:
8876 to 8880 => 32.0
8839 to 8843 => 33.0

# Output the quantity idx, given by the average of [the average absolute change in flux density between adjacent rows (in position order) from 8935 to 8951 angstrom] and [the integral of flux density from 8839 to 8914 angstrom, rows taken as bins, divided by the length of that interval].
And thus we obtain 8.15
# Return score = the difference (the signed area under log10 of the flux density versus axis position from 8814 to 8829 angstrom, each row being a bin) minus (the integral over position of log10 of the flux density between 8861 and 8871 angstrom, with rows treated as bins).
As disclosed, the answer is 6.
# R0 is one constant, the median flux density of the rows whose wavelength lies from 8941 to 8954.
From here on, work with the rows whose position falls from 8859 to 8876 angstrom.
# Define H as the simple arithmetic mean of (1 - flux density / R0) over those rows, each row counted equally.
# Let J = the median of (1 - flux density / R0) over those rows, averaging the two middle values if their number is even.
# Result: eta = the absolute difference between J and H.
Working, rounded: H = 0.0173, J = 0.016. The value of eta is 0.002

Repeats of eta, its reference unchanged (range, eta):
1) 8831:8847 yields 0.007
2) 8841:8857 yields 0.003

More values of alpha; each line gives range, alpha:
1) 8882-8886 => 64.4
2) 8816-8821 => 82.1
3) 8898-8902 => 64.1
